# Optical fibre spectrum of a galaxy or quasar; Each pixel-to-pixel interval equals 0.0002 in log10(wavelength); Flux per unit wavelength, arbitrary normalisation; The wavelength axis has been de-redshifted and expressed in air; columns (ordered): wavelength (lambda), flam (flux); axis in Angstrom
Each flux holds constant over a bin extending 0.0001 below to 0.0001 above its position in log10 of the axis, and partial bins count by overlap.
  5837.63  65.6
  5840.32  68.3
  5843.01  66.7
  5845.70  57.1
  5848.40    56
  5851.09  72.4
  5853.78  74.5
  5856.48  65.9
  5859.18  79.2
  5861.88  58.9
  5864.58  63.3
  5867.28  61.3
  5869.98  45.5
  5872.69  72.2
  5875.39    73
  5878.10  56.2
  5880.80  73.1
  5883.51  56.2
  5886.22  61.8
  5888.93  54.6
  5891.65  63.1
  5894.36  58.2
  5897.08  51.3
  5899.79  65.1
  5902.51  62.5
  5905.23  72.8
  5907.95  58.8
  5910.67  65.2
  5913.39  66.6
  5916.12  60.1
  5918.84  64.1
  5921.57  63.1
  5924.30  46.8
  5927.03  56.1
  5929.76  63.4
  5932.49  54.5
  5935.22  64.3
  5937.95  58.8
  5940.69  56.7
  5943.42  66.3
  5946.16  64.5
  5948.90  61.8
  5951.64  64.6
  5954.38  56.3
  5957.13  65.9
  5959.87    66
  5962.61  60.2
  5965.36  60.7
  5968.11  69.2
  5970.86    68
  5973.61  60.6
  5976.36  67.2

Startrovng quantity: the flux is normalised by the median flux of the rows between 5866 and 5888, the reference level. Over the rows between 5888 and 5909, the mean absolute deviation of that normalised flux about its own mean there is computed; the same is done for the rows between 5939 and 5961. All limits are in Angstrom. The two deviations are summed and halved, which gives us 0.069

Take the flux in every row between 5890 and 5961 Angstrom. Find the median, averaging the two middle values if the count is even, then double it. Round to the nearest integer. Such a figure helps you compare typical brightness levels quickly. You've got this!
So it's 126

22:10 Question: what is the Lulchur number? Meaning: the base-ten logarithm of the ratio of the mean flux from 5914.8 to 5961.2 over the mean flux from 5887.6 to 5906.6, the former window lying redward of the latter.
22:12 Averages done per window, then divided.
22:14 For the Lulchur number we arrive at 0.00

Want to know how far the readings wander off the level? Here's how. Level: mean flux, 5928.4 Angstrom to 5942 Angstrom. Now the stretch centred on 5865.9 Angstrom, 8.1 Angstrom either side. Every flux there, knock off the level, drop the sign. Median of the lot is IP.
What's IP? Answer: 8.2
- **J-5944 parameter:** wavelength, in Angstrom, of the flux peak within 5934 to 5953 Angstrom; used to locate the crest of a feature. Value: 5943.42 Angstrom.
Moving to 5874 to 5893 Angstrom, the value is 5880.80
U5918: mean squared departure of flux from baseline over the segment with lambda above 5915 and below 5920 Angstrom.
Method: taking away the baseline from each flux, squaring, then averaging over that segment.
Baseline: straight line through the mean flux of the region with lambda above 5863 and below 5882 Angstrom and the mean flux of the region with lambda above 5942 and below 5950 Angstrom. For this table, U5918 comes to 7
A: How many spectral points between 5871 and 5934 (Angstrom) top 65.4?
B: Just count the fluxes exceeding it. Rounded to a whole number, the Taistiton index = 5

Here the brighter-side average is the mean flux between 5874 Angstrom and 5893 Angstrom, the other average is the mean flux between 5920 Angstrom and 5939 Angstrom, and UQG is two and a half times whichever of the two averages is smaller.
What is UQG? 145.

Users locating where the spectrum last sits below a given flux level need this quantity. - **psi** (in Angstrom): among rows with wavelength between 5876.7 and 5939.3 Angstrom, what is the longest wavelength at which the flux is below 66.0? 5937.95 Angstrom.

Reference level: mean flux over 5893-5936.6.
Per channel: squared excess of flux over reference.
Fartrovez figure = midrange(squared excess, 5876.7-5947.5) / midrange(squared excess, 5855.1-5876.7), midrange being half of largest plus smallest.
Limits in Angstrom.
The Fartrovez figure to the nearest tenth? 0.6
